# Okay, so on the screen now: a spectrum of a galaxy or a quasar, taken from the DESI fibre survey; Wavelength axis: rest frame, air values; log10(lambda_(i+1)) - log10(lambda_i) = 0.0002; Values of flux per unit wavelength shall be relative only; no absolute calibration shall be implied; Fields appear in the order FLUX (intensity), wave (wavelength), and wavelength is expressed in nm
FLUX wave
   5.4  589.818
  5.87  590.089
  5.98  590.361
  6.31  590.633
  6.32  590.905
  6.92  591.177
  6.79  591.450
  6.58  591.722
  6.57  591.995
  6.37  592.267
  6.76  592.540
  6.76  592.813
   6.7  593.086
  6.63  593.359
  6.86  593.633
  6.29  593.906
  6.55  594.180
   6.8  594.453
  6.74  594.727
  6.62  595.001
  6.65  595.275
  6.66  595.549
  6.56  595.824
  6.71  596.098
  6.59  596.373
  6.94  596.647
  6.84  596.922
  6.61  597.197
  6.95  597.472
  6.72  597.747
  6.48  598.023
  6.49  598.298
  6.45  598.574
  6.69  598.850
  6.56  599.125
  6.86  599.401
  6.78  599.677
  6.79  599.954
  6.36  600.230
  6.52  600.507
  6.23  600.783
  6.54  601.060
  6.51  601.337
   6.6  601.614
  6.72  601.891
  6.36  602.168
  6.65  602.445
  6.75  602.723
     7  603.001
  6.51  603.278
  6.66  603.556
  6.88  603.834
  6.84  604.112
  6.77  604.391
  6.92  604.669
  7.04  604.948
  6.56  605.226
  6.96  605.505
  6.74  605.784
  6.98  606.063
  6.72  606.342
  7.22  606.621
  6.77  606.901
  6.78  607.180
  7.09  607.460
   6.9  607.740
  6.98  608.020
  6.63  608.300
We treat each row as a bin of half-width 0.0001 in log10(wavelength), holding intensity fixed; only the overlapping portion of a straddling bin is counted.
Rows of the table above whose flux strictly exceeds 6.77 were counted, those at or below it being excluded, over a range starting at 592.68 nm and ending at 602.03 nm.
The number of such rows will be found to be 8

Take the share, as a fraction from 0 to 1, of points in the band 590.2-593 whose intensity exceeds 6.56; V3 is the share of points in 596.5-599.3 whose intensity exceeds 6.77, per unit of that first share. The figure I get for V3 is 0.50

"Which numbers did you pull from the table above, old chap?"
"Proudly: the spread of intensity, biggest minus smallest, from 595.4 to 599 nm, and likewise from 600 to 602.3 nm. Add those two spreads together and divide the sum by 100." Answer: 0.0099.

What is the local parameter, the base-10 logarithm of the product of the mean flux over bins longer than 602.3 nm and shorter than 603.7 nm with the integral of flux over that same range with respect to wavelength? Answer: 1.80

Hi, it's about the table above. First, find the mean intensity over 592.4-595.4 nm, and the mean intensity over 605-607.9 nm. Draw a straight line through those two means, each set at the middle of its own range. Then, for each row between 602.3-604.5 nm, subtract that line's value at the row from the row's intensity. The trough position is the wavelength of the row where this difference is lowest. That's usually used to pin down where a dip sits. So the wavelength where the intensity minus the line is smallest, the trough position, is 603.278 nm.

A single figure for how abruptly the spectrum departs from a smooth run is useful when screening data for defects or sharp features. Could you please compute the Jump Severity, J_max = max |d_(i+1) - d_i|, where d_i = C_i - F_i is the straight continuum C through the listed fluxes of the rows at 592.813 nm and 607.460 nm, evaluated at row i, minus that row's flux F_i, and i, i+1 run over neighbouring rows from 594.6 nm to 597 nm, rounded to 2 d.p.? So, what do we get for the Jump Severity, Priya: 0.34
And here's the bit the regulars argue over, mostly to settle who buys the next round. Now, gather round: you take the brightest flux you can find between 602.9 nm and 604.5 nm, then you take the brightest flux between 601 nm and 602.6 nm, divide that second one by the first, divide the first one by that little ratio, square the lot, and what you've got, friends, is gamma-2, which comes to 53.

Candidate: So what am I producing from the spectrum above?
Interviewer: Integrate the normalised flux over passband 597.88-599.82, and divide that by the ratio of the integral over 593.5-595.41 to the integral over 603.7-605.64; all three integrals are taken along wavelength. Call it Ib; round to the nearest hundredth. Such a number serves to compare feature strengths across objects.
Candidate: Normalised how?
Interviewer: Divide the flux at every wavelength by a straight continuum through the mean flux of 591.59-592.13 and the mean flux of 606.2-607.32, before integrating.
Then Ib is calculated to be 1.94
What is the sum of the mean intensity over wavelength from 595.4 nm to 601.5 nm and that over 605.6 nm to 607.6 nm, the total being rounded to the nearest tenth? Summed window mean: 13.5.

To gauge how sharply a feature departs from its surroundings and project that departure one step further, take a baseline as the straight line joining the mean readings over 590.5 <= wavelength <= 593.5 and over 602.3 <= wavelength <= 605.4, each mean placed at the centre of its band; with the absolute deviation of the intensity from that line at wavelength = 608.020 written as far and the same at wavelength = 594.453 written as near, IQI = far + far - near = 0.1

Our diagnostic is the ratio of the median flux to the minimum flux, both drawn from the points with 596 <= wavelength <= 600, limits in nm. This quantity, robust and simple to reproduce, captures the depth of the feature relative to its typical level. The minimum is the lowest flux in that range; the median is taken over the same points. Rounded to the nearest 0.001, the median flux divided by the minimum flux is 1.040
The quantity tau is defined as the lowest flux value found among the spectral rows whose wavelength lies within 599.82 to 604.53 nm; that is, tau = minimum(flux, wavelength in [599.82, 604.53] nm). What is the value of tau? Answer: 6.23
